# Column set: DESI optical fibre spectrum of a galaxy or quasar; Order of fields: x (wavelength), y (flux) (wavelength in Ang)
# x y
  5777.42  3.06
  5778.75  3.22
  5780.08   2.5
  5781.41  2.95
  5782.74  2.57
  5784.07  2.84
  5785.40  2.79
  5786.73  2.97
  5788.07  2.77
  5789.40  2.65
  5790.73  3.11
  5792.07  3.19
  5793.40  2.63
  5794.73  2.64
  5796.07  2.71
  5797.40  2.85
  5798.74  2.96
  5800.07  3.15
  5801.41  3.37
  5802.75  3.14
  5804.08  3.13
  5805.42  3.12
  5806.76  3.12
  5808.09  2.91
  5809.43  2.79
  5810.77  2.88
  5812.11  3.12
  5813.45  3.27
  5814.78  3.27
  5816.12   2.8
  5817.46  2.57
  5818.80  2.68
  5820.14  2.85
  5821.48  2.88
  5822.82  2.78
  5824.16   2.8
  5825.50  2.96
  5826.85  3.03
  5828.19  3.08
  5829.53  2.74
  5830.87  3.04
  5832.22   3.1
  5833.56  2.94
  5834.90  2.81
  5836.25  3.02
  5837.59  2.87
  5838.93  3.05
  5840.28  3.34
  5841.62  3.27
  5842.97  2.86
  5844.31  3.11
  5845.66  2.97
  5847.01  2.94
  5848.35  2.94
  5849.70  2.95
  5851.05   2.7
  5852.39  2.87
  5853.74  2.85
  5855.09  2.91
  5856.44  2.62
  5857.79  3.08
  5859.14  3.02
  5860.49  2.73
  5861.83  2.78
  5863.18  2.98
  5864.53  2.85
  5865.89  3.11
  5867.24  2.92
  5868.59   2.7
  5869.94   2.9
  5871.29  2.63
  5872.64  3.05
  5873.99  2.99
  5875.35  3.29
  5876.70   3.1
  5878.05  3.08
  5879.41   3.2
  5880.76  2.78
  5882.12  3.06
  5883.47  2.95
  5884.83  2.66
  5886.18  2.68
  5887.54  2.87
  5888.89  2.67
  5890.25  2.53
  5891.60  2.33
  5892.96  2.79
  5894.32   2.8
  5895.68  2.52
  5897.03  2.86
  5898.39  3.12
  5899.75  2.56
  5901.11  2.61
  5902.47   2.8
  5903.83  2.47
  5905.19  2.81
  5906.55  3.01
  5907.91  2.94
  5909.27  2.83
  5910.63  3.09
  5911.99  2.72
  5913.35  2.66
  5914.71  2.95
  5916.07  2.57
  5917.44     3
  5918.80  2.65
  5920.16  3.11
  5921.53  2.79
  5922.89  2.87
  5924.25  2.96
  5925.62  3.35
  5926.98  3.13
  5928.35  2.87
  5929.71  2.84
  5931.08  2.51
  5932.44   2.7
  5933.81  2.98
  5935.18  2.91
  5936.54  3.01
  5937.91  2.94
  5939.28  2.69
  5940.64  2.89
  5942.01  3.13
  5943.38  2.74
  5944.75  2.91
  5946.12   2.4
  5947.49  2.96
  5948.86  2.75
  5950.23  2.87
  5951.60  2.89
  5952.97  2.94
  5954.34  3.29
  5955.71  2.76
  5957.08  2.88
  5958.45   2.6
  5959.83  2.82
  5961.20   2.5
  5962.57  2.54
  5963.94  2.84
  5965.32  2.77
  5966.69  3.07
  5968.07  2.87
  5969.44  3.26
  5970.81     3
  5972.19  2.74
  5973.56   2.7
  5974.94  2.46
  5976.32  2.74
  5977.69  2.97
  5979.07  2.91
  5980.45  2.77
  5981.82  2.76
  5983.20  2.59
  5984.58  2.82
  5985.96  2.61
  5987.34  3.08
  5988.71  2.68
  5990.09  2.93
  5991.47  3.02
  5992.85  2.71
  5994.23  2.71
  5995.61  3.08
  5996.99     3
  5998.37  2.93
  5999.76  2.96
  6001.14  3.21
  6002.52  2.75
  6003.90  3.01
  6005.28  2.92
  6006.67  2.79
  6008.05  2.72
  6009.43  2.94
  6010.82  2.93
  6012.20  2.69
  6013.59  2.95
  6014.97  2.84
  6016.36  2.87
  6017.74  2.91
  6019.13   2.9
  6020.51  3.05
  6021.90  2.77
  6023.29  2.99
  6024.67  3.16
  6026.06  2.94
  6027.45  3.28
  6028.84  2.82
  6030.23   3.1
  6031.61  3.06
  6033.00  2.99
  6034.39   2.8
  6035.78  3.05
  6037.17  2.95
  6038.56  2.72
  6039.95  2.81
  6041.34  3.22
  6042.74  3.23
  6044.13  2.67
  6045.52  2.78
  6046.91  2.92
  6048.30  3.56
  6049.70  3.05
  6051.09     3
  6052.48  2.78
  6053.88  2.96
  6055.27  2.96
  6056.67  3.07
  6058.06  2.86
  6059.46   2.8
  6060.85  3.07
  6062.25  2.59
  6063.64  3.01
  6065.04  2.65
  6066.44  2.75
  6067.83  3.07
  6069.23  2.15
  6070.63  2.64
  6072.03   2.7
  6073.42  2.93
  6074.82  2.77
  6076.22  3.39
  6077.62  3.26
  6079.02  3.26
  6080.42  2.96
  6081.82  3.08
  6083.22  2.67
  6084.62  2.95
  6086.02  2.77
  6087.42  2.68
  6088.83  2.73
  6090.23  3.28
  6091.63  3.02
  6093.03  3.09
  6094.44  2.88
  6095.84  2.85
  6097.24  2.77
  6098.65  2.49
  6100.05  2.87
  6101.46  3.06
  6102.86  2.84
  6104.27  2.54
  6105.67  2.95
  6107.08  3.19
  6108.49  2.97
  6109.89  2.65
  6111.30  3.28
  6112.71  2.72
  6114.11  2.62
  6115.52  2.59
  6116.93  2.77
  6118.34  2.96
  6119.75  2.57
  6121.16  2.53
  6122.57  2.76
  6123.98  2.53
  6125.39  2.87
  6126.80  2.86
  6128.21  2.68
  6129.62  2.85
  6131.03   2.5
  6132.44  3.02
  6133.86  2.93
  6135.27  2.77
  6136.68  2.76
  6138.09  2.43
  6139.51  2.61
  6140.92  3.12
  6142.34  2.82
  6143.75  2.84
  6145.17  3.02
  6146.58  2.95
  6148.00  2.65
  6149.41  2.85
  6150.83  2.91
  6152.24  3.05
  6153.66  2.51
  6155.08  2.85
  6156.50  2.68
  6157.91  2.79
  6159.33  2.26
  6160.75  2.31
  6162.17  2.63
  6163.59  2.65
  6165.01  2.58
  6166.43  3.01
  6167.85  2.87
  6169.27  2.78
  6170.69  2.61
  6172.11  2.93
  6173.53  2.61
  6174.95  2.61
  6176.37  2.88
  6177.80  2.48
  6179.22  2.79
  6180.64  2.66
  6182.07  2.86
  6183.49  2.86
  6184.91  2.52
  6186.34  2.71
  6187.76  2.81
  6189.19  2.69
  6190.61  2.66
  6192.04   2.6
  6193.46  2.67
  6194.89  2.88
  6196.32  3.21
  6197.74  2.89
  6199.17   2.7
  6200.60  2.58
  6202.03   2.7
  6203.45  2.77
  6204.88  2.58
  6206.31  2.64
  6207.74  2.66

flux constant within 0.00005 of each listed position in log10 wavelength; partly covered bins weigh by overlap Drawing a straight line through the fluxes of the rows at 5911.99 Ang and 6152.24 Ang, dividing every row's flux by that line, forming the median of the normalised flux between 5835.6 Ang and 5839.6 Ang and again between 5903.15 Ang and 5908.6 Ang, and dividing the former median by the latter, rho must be 1.09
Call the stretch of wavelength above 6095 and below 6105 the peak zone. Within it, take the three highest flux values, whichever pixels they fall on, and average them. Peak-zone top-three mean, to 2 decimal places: 2.93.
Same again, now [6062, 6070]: 2.94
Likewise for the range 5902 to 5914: 3.01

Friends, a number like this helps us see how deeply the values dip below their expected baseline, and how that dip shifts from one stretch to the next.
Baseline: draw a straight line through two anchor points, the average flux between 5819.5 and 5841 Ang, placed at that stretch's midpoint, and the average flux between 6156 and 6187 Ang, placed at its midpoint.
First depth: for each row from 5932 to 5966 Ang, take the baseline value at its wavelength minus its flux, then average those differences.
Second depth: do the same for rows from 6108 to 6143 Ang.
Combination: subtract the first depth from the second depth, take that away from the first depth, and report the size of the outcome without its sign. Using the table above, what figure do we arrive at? 0.11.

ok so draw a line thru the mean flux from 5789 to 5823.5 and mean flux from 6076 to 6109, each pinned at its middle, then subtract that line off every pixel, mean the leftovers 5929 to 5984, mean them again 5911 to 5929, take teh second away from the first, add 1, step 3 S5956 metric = 0.93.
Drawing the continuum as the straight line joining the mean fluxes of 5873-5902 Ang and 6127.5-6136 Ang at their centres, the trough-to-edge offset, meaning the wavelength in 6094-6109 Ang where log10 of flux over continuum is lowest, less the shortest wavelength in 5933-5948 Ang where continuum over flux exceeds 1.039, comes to 159.4 Ang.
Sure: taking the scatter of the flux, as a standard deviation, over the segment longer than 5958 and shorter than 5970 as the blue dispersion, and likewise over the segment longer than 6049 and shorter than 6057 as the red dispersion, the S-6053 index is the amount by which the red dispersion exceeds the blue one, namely -0.14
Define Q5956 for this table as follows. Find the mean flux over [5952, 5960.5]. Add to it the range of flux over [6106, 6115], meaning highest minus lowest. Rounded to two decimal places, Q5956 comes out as 3.54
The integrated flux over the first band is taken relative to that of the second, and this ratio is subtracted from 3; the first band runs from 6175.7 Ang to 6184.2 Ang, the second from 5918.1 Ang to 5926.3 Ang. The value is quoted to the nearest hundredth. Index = 2.03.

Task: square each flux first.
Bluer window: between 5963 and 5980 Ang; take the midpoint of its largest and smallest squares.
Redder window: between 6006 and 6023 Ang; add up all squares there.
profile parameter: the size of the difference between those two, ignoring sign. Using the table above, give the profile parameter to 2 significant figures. 90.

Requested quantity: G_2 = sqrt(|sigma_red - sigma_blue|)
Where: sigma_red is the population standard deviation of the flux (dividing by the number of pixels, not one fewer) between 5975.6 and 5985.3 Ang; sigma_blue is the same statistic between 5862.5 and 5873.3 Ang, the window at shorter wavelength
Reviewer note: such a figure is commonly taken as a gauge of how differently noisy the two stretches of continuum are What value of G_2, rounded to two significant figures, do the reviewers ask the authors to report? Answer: 0.20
